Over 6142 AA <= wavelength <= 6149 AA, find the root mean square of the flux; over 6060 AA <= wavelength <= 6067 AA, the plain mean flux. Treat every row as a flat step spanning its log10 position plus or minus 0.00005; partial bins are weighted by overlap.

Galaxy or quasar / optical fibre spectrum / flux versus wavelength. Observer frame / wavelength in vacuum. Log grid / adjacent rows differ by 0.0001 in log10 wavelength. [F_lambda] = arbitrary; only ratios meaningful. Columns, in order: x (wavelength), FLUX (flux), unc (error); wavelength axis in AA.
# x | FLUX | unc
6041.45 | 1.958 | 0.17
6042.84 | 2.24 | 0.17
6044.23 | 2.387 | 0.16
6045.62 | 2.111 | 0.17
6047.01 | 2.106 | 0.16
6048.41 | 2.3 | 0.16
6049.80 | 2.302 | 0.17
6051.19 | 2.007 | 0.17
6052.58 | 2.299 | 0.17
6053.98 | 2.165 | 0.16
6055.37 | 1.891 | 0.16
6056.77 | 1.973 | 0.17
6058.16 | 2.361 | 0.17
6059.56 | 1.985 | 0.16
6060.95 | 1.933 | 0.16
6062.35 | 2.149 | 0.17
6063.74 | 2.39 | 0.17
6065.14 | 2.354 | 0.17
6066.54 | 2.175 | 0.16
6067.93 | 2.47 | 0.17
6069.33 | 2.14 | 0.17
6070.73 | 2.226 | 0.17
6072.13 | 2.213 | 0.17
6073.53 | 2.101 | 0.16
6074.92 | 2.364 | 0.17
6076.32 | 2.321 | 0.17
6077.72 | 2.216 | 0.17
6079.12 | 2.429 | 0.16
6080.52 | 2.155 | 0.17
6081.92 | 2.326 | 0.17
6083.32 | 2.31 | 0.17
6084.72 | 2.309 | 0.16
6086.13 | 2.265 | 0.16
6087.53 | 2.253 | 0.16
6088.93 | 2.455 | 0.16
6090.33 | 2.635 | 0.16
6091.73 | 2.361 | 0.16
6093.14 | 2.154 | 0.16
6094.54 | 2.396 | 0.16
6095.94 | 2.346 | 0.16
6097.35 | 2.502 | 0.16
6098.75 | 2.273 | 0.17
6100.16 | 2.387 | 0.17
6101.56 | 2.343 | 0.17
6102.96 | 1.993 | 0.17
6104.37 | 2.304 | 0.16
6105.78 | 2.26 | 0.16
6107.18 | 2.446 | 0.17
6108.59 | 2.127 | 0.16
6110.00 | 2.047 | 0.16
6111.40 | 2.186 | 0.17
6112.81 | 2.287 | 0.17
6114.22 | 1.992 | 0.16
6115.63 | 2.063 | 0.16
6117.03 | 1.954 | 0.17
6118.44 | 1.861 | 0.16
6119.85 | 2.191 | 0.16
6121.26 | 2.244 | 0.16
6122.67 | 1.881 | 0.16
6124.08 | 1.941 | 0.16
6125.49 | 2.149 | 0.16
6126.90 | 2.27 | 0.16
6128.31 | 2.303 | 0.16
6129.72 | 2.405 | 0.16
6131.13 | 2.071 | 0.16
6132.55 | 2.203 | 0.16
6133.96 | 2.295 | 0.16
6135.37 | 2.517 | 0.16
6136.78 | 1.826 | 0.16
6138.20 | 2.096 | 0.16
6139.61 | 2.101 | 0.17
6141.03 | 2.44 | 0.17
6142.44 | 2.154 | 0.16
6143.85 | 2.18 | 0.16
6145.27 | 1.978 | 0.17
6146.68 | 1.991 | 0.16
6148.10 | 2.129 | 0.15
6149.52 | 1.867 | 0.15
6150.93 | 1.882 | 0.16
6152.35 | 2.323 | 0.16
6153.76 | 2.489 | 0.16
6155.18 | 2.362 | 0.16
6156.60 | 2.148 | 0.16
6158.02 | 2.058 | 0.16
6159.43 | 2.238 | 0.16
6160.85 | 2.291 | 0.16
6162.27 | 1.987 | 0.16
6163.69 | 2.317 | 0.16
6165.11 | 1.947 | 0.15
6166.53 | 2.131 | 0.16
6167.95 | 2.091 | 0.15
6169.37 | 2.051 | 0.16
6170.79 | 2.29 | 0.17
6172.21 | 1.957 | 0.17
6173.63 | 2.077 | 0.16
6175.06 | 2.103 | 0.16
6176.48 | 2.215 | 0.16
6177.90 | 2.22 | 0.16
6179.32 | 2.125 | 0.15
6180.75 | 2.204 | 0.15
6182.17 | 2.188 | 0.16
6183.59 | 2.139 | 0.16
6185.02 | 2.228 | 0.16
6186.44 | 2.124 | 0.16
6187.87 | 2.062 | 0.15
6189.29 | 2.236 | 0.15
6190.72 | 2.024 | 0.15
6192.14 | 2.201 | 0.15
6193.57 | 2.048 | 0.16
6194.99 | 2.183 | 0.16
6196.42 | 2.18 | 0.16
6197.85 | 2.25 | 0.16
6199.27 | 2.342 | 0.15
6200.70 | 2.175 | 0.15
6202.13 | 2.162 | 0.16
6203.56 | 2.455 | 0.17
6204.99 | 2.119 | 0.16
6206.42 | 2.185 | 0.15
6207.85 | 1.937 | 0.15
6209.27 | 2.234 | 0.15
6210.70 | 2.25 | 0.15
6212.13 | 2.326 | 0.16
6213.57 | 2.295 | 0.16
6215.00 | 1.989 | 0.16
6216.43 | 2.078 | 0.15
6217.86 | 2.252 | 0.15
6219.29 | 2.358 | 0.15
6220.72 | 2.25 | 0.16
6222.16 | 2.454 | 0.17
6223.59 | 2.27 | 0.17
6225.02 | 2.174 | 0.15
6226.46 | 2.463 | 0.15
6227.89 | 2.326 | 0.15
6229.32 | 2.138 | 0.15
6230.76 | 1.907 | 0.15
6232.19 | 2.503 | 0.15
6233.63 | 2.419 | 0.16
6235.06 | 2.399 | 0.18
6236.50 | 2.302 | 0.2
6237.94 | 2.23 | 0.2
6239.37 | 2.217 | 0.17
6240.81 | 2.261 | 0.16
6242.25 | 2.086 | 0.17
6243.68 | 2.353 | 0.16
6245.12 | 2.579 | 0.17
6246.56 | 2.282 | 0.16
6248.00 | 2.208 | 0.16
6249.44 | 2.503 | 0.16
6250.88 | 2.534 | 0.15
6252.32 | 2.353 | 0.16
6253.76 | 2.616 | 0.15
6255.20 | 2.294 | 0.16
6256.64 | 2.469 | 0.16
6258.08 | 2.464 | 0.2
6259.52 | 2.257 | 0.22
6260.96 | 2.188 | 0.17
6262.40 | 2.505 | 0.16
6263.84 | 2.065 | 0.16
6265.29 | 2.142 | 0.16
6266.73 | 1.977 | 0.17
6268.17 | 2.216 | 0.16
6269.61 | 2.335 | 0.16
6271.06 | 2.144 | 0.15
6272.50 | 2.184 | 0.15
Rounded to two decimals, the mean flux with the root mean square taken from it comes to 0.11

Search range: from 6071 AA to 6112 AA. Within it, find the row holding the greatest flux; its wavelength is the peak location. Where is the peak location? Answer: 6090.33 AA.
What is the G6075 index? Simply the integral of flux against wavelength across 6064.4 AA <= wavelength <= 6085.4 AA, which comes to 48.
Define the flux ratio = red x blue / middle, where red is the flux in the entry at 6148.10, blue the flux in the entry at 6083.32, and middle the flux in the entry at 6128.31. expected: 2.14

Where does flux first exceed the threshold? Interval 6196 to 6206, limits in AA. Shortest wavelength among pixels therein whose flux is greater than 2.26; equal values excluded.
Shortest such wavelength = 6199.27 AA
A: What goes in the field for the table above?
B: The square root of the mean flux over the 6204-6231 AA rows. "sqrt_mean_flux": 1.49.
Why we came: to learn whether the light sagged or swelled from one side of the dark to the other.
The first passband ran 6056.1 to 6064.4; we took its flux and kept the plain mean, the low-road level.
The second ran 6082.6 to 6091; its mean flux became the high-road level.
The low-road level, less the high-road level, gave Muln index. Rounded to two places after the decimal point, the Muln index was -0.24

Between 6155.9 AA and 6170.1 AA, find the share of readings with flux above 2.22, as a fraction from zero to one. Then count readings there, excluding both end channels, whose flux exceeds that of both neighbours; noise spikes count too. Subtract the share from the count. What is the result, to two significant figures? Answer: 2.7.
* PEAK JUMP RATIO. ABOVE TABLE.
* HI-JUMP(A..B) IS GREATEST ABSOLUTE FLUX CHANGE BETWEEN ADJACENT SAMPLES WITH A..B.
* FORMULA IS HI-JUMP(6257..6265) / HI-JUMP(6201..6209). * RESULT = 1.31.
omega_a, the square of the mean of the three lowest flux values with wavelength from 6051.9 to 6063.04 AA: 3.7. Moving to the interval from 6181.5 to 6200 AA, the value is 4.2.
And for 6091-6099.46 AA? 5.1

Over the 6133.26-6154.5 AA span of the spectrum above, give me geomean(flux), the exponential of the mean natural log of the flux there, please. 2.140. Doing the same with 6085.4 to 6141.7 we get 2.212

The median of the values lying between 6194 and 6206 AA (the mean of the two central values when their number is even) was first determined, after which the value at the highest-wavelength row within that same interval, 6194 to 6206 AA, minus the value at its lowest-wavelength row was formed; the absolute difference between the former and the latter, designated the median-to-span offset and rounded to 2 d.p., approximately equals 2.25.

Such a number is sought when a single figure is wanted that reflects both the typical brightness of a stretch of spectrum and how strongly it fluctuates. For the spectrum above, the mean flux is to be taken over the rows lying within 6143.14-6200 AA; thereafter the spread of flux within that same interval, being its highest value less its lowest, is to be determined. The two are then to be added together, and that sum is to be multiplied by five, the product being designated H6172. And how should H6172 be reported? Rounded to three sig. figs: 13.8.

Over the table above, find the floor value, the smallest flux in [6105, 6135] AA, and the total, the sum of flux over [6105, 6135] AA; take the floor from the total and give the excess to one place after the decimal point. 43.3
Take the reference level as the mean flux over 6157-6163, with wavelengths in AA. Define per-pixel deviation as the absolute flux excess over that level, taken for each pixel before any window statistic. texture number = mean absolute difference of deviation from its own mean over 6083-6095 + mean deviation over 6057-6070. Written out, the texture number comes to 0.26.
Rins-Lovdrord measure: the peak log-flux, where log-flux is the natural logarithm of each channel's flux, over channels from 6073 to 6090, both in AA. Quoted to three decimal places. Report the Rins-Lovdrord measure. 0.898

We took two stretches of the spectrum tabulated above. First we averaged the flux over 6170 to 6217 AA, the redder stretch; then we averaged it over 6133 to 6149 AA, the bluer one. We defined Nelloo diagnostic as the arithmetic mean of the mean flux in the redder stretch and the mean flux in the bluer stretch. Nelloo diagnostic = 2.16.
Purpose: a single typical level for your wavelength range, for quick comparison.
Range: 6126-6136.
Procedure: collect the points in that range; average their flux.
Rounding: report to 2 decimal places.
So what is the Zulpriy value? 2.29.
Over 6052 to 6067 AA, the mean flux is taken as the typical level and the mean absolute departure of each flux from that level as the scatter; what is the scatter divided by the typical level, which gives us 0.07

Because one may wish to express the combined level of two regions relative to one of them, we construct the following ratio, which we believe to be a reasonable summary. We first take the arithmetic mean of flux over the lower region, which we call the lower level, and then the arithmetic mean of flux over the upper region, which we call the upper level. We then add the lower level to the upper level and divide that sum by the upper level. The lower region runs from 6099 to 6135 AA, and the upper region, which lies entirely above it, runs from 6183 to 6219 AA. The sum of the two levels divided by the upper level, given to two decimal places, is 2.00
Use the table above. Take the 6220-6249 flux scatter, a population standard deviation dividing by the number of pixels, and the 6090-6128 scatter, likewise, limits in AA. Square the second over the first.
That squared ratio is 1.6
